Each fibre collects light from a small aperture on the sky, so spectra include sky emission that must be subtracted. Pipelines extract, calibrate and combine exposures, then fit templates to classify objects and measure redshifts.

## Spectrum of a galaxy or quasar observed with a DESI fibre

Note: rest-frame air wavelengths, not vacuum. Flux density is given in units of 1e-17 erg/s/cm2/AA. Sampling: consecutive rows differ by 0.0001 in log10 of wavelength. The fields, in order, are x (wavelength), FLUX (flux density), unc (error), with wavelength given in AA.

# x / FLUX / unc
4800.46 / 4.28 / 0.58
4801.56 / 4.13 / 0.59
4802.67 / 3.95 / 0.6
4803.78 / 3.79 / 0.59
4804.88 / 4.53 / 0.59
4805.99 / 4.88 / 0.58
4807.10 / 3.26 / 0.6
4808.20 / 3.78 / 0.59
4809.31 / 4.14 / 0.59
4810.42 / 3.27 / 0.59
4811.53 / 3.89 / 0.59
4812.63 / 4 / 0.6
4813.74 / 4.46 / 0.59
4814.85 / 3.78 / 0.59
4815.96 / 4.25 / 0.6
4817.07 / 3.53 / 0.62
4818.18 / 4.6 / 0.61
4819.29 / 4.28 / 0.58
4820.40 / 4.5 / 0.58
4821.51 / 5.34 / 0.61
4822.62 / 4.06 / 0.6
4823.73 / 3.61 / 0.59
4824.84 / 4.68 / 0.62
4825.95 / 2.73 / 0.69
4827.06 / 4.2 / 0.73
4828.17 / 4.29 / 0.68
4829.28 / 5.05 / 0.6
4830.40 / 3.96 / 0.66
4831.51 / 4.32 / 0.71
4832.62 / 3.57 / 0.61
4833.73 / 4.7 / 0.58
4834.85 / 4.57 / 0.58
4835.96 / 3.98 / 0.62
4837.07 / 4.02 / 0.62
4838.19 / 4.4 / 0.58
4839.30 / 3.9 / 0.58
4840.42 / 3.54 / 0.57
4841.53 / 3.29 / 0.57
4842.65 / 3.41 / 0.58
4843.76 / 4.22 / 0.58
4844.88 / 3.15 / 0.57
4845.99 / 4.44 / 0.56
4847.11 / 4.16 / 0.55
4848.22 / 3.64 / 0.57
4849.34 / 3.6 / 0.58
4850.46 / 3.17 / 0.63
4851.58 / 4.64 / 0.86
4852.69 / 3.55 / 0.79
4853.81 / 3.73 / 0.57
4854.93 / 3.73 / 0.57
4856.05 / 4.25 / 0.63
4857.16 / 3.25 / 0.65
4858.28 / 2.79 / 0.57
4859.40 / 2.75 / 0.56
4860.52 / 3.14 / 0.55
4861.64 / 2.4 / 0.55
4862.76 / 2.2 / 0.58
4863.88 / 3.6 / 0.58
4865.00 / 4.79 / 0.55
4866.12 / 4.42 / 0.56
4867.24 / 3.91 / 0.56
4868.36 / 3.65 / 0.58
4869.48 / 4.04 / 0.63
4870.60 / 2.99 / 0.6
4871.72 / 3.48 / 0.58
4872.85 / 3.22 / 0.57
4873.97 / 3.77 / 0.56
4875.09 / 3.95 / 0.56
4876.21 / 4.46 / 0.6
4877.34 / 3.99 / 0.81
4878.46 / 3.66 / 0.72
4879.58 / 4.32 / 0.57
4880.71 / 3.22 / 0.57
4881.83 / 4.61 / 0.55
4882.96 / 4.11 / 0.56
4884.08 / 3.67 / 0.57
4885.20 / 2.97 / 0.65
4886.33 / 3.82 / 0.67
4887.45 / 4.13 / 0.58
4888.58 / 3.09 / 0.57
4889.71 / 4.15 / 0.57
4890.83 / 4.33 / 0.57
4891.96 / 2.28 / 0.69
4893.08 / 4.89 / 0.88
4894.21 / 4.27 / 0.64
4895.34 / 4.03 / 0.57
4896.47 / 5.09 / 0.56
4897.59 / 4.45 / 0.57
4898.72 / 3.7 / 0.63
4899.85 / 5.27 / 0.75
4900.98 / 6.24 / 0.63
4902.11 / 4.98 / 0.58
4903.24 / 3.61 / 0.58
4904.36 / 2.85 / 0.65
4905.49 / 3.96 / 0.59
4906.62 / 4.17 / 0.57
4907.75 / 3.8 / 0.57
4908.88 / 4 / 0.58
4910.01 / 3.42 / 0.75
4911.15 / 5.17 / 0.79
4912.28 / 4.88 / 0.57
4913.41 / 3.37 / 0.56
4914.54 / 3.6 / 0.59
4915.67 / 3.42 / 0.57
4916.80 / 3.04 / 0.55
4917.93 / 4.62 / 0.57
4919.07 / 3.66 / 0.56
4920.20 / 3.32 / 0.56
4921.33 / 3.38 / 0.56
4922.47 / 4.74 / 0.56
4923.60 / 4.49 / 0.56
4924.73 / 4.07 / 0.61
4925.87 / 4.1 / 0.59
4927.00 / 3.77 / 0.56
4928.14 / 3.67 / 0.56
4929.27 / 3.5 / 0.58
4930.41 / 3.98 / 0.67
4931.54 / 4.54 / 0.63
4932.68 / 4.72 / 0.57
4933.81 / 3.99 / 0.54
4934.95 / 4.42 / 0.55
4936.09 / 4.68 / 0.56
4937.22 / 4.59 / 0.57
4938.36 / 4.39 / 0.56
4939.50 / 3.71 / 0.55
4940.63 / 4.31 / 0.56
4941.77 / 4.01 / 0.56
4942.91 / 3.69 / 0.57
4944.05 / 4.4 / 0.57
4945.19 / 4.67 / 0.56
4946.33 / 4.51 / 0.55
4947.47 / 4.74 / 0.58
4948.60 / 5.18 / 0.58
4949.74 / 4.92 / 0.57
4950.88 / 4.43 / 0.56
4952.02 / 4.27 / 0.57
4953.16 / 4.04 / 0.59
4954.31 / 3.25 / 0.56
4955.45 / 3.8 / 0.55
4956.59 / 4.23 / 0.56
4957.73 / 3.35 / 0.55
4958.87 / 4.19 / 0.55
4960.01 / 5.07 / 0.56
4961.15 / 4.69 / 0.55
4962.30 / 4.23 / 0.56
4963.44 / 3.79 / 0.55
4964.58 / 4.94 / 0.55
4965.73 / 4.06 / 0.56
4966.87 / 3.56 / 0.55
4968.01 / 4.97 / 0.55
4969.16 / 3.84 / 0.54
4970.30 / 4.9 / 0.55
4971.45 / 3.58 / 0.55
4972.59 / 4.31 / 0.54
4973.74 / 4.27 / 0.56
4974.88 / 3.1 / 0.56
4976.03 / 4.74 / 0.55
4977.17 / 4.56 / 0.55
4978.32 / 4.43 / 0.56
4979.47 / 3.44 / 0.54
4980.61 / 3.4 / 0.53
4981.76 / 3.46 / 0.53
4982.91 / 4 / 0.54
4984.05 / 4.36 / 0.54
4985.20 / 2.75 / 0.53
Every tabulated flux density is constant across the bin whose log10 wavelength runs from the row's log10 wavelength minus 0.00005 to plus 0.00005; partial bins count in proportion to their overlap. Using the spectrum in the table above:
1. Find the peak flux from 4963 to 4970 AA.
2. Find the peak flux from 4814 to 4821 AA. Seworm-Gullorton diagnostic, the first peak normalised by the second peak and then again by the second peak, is 0.235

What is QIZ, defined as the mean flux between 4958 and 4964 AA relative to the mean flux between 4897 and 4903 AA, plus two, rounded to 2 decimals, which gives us 2.89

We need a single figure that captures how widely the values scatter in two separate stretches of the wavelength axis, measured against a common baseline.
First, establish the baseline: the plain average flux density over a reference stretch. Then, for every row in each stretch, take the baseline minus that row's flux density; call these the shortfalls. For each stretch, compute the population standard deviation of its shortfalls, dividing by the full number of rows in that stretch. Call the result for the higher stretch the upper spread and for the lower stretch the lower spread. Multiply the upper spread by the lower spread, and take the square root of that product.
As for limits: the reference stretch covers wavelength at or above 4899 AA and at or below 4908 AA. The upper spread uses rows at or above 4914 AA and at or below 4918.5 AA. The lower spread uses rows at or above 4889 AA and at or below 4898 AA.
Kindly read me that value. 0.68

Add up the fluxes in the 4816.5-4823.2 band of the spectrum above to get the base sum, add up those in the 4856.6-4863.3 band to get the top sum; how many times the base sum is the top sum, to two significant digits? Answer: 0.63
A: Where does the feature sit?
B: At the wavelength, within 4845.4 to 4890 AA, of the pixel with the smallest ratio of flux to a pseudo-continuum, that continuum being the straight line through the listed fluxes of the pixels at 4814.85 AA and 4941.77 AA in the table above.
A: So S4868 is 4862.76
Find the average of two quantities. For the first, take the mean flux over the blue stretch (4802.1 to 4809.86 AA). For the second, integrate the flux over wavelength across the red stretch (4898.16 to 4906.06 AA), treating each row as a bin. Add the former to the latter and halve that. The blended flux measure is 19.3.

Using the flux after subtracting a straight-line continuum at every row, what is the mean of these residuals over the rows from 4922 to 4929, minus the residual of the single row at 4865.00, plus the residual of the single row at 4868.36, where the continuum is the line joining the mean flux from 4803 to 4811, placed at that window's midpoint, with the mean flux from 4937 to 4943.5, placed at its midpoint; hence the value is -1.1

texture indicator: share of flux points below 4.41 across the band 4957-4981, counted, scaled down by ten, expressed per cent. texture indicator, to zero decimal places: 130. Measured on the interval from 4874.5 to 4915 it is 260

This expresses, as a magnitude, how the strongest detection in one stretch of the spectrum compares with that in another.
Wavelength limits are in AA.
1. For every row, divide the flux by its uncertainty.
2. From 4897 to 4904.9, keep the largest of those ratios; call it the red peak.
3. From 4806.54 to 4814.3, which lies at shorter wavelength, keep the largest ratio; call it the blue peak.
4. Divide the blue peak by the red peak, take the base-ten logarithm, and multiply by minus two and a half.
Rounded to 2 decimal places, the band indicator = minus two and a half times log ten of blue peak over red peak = 0.29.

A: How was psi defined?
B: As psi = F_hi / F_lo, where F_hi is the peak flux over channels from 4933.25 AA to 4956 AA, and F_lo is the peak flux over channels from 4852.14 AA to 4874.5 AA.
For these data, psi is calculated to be 1.08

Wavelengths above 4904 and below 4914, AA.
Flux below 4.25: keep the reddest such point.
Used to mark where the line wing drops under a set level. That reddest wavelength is 4913.41 AA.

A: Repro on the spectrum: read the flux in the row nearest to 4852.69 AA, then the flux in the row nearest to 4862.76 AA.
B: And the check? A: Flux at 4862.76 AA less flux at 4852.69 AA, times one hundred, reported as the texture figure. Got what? -135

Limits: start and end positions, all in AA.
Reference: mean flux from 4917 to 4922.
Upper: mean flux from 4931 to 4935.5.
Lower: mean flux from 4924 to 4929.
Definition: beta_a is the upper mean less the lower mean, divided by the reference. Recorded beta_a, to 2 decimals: 0.14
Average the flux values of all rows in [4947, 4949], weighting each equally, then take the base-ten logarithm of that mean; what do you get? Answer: 0.70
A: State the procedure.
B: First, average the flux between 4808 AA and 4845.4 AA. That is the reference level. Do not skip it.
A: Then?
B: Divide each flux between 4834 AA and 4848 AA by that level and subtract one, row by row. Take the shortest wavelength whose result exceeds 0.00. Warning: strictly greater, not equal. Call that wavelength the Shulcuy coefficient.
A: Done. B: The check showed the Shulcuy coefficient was 4834.85 AA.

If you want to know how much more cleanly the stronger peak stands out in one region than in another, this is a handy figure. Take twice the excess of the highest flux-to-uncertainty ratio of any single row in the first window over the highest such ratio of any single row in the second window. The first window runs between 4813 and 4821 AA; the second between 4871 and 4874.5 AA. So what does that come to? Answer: 2.1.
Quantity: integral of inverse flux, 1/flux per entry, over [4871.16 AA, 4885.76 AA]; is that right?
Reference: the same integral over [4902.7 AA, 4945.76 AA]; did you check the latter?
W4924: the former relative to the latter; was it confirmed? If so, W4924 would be 0.36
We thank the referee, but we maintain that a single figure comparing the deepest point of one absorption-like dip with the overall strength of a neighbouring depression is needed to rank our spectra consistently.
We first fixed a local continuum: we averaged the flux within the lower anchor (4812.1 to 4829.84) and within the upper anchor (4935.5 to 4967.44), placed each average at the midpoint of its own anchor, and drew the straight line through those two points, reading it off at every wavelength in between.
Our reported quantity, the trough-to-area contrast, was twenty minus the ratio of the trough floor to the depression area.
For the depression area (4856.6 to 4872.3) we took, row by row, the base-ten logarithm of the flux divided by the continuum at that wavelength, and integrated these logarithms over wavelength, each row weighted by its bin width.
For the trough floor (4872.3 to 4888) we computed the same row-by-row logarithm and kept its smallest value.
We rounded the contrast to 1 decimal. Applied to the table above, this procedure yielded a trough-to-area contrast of 19.9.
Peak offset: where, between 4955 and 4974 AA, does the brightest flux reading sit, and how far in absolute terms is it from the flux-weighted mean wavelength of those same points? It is 4.6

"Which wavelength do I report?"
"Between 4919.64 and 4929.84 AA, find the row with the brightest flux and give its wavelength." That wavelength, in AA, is 4922.47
